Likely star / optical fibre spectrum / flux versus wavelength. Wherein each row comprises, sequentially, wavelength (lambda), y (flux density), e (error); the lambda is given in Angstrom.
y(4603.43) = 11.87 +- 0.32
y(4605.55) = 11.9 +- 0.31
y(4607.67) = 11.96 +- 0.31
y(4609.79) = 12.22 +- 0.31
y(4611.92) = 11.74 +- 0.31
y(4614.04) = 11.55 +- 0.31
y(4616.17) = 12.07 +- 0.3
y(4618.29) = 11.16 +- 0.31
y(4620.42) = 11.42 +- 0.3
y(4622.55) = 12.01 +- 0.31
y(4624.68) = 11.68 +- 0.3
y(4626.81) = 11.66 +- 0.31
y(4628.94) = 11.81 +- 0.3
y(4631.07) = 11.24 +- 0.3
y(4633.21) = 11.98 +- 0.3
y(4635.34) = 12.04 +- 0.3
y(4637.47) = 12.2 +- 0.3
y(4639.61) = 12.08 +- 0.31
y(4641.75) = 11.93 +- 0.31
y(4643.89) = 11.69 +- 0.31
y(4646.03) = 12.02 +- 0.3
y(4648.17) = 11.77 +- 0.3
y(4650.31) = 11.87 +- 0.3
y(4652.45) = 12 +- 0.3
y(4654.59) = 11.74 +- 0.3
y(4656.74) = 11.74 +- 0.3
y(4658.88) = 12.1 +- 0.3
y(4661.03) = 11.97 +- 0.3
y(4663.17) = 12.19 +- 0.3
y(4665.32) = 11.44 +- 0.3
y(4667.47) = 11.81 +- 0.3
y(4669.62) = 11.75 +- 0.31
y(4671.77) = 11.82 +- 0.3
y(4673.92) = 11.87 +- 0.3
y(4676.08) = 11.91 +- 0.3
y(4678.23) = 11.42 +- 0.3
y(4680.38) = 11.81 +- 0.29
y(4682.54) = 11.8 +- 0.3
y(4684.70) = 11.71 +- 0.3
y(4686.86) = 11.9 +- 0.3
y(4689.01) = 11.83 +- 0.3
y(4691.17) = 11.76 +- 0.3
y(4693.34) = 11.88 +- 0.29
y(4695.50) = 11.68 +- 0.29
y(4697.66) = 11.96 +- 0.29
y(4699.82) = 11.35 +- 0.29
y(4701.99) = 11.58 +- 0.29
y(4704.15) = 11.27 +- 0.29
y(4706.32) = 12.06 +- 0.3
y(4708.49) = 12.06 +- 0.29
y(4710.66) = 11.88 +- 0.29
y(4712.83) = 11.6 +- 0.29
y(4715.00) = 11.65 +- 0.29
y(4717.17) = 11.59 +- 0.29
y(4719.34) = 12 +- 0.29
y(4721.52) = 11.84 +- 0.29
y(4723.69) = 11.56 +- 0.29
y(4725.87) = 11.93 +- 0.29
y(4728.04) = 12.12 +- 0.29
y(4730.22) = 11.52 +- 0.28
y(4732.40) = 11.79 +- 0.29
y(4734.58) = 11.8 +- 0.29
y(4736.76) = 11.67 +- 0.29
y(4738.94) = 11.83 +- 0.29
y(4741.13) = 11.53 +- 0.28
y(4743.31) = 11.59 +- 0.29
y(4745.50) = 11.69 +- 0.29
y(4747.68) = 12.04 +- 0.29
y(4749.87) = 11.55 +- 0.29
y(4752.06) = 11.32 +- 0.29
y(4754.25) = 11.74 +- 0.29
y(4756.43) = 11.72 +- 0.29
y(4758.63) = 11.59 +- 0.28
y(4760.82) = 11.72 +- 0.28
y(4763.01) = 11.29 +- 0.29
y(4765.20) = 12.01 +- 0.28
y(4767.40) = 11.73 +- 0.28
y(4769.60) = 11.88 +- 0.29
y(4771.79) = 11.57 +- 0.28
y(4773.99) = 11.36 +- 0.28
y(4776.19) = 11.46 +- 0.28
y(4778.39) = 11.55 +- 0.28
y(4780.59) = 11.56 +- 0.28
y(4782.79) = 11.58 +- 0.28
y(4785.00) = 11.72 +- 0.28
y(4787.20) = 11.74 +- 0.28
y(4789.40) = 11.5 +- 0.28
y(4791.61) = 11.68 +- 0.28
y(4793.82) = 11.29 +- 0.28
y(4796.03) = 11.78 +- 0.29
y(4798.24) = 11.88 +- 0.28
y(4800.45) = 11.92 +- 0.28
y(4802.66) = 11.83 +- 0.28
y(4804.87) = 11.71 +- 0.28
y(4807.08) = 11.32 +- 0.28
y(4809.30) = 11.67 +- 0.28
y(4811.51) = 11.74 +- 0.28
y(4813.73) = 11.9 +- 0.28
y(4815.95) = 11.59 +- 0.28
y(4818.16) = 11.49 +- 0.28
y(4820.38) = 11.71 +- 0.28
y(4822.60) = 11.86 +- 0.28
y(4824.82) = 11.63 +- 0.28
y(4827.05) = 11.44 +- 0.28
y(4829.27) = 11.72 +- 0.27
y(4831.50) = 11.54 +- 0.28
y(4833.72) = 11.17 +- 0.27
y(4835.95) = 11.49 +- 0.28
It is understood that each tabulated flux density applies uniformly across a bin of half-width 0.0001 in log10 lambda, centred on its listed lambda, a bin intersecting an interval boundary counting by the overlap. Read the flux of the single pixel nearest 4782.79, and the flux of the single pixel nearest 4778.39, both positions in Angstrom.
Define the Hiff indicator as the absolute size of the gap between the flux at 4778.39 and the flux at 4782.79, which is 0.0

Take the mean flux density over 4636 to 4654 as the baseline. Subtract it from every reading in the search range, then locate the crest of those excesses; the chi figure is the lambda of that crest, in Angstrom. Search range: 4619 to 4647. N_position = 4637.47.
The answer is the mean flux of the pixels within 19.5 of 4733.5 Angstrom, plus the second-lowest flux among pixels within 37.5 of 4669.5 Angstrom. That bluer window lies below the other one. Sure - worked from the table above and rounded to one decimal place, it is 23.1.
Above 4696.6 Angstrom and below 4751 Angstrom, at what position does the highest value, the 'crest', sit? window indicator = 4728.04 Angstrom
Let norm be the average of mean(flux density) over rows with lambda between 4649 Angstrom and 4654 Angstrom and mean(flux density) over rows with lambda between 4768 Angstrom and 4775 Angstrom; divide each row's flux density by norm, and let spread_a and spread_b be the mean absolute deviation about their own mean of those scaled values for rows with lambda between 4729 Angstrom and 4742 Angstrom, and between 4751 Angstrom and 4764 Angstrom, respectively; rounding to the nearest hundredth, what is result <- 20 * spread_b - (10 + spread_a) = -9.72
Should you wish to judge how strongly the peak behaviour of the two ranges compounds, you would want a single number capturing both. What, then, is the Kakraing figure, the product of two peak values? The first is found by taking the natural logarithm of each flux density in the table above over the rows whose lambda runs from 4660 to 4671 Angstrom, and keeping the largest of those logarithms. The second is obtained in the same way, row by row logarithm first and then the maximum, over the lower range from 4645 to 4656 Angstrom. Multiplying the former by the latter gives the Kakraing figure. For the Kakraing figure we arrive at 6.22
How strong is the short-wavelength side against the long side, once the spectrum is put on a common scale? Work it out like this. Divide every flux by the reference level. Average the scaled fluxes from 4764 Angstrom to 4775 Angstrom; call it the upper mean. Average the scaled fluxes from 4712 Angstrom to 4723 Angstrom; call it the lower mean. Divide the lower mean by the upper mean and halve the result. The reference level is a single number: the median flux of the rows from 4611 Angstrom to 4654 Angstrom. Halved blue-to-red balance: 0.501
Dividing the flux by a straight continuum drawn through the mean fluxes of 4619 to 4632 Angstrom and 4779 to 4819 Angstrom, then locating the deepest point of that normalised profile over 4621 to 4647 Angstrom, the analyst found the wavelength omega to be 4631.07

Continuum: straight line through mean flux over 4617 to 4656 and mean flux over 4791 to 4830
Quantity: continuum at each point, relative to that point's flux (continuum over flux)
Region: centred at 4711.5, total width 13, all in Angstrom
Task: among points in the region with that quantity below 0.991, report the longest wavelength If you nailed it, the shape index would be 4710.66 Angstrom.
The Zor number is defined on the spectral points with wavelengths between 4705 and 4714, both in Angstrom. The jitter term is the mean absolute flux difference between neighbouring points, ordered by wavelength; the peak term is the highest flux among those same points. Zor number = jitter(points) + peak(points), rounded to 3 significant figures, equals 12.2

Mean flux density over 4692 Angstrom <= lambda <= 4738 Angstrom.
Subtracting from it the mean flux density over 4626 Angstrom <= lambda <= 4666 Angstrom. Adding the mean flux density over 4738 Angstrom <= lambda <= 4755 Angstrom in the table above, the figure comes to 11.5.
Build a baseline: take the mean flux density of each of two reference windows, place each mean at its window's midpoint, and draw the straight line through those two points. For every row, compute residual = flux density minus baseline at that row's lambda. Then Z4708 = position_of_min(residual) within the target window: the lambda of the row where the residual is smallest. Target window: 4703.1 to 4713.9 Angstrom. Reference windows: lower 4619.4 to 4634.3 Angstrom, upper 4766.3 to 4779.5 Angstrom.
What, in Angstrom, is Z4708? 4704.15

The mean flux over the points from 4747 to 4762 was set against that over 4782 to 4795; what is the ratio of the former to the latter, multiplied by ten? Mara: 10.1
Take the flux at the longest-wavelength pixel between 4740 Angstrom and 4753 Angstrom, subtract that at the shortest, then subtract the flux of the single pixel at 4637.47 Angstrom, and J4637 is -12.4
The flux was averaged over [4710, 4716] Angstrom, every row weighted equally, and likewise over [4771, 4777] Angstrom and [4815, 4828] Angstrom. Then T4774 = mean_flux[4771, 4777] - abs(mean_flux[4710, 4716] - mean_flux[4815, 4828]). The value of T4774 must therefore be 11.4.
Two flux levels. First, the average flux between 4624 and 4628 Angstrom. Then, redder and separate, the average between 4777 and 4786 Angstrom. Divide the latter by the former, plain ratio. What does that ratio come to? 0.99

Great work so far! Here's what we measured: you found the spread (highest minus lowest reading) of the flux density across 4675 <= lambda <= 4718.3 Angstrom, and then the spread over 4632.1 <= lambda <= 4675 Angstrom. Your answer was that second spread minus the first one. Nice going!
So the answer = -0.03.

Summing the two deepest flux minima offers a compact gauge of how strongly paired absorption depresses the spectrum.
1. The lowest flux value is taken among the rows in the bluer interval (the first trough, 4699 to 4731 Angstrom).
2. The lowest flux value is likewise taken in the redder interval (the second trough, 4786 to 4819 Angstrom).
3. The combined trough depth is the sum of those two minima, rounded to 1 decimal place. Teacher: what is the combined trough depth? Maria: 22.6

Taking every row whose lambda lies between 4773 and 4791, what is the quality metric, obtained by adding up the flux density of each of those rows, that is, 92.5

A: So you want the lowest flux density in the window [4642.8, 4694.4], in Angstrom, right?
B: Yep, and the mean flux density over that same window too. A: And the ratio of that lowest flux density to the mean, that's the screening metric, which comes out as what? 0.966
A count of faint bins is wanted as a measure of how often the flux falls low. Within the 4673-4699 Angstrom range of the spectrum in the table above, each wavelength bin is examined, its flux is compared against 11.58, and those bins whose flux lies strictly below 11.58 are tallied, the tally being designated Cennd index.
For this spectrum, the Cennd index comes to 1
